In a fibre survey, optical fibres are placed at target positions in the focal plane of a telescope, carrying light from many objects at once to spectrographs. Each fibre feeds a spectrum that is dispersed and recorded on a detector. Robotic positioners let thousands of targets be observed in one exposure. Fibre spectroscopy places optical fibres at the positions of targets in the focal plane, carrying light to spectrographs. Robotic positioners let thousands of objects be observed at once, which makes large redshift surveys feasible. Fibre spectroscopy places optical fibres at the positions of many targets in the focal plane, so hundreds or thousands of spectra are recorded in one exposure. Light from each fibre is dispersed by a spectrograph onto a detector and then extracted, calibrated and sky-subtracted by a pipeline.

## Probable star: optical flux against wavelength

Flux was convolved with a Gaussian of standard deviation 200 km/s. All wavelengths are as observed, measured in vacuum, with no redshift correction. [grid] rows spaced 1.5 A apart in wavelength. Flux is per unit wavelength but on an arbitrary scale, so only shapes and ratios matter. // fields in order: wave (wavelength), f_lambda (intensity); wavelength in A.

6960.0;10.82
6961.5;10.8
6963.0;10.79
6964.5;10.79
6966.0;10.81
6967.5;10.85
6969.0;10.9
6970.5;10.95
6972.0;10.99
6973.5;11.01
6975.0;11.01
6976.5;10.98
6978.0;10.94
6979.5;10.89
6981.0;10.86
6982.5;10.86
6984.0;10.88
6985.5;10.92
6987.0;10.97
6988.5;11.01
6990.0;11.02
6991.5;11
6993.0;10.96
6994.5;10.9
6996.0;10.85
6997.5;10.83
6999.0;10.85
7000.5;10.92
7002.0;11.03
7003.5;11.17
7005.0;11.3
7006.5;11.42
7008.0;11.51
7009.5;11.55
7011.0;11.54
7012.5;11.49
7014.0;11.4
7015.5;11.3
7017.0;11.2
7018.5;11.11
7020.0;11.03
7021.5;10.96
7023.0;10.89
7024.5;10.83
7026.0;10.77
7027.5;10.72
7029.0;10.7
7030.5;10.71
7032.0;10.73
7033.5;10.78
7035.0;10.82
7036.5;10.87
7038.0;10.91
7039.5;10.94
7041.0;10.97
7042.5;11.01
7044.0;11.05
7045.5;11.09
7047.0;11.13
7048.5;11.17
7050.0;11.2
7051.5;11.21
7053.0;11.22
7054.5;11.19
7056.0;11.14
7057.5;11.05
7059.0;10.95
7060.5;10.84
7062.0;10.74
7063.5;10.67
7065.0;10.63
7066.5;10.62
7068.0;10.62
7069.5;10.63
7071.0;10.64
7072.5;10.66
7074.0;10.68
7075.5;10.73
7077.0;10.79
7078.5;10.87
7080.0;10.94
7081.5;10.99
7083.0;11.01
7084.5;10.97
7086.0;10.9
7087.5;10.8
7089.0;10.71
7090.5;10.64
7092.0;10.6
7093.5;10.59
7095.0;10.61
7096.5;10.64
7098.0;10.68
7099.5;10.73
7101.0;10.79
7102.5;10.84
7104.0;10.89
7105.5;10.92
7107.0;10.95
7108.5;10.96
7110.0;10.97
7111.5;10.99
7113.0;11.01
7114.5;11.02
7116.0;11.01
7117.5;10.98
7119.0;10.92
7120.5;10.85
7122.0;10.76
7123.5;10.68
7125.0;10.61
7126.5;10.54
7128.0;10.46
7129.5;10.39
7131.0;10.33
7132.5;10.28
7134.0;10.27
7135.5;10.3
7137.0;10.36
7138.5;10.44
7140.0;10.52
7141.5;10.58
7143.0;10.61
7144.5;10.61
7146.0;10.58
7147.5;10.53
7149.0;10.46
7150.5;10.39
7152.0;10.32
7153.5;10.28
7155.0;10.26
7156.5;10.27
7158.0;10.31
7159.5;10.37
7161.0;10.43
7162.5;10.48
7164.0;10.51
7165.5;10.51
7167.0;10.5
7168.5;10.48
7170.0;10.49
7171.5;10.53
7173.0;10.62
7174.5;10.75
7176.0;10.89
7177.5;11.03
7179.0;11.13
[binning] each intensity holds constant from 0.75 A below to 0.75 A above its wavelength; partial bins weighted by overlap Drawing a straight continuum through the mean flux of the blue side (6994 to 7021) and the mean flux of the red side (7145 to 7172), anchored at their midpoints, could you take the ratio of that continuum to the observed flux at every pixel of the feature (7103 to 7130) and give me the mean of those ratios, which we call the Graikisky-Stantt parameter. 0.98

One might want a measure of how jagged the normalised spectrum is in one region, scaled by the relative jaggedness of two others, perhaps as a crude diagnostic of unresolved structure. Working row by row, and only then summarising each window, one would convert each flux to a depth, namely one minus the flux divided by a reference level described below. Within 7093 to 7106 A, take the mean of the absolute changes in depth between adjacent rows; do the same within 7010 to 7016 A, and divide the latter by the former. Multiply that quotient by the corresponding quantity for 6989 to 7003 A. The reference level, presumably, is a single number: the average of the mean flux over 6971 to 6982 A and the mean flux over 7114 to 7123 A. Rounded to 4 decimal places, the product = 0.0086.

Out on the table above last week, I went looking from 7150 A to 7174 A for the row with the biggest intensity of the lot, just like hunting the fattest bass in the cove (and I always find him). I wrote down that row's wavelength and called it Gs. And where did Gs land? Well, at 7173.0 A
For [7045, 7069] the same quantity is 7053.0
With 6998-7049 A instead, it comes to 7009.5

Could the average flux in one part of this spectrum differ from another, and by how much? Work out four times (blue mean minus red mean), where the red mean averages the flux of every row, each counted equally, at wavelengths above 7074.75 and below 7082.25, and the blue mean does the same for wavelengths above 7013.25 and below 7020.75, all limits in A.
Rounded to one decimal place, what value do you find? 1.4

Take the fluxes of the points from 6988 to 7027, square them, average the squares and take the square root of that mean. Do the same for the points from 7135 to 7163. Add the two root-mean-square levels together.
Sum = 21.54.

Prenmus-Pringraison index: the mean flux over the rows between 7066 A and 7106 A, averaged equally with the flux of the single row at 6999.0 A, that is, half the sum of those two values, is 10.8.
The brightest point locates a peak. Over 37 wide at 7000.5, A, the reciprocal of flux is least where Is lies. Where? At 7009.5 A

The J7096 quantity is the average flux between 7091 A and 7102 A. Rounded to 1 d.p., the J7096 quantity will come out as 10.7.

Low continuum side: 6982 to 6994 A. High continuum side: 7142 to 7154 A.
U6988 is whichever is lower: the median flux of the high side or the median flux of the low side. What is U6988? 10.5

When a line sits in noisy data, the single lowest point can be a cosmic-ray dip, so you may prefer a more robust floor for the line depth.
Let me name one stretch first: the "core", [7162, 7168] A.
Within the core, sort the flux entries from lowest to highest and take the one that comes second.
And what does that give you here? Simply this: 10.5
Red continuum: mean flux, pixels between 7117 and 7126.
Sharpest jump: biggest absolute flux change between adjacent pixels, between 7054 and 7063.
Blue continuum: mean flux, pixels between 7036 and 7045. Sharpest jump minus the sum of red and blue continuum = -21.6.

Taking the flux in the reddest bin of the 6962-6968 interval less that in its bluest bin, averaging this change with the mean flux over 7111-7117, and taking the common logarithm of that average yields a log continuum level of 0.743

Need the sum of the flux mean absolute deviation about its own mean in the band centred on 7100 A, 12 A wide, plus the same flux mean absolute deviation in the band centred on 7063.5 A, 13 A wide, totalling 0.229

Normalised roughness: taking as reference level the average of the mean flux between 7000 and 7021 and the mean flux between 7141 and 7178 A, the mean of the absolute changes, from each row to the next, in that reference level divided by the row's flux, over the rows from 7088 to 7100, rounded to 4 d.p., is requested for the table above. 0.0036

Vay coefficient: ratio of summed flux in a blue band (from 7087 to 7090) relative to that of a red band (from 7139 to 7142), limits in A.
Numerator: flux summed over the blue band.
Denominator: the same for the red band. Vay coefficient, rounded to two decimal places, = 1.02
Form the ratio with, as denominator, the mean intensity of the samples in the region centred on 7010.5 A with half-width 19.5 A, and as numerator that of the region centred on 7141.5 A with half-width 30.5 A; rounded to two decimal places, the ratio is 0.95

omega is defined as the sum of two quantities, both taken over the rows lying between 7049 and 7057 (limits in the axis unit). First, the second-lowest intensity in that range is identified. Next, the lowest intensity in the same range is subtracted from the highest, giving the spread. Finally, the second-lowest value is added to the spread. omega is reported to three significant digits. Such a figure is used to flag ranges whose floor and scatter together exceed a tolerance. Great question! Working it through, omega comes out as 11.3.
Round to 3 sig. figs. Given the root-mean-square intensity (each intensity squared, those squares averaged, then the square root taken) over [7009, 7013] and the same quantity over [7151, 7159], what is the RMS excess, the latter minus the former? -1.24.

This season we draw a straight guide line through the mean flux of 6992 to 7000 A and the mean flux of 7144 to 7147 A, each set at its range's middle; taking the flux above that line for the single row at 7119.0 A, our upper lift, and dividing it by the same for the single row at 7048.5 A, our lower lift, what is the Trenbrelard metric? 0.7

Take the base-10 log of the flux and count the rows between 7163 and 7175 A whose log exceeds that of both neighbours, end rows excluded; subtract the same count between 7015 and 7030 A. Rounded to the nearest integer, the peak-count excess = 0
